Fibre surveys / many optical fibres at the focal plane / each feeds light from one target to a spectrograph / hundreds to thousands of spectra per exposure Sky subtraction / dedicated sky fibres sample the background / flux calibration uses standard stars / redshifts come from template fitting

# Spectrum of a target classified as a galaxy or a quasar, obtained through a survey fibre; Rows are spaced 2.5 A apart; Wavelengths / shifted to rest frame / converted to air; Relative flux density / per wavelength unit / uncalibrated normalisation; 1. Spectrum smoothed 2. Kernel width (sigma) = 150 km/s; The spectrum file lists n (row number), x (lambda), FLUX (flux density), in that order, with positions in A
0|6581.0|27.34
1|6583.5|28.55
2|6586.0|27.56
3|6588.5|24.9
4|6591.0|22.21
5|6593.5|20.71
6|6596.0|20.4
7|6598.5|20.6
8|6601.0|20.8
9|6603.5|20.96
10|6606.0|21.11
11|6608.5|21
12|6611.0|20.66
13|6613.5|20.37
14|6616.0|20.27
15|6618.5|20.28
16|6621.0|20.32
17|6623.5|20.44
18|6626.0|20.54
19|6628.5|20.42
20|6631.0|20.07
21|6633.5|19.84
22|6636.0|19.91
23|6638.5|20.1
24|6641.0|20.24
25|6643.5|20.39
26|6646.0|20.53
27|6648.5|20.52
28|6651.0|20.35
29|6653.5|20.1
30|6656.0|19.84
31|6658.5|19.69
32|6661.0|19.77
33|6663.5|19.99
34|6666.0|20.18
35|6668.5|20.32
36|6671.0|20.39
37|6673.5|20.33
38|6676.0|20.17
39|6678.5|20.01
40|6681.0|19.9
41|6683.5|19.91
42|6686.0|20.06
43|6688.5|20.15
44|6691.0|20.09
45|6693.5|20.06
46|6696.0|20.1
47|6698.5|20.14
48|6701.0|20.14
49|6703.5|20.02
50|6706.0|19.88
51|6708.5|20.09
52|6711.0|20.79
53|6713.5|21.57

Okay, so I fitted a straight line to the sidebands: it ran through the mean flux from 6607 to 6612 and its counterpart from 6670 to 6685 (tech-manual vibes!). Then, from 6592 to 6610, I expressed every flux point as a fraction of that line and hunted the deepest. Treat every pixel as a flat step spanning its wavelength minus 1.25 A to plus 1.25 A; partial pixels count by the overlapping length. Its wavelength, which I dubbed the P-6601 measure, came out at 6596.0 A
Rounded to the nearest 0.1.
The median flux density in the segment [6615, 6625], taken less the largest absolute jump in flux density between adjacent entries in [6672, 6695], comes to 20.1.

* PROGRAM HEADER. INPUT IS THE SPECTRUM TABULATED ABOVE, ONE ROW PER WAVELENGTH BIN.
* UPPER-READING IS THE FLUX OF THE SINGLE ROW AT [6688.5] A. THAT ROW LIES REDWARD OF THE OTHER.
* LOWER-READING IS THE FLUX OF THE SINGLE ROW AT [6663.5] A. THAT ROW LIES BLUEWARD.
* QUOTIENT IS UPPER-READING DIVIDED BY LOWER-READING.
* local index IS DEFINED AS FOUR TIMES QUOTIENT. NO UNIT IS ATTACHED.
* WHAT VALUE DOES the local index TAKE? 4.03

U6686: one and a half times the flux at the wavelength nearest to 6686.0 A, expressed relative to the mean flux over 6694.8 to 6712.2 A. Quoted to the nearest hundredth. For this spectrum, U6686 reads 1.49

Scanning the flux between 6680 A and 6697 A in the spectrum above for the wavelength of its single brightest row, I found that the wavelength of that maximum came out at 6688.5 A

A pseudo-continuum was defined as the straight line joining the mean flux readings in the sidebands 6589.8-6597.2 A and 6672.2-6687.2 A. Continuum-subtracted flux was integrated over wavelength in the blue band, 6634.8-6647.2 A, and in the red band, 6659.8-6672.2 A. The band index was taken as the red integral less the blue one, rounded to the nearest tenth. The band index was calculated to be 2.5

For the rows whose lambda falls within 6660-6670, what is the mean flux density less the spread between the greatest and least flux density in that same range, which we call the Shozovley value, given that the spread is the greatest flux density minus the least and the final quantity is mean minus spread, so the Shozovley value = 19.5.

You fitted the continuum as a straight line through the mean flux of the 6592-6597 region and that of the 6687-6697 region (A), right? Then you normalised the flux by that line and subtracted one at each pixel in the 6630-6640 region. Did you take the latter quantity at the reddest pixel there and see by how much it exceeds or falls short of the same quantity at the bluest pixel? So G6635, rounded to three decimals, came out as 0.003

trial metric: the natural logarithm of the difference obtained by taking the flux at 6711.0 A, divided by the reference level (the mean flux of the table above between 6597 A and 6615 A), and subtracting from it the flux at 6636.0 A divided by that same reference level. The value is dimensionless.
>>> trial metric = -3.2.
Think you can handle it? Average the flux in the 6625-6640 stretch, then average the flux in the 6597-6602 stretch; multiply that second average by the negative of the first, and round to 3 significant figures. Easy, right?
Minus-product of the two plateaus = -417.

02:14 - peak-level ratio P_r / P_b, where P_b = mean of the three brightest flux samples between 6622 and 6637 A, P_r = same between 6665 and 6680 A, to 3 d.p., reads 0.994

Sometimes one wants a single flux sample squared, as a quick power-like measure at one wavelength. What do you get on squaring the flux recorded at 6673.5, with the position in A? 413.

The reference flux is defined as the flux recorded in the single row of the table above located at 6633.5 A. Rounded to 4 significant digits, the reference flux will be 19.84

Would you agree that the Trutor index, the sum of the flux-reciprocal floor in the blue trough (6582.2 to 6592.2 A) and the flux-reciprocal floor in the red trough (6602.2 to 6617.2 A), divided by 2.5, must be 0.0330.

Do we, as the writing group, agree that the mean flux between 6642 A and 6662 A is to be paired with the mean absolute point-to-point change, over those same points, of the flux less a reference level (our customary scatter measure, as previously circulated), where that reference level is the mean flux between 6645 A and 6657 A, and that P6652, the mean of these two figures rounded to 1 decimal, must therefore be 10.2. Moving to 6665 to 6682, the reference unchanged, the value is 10.2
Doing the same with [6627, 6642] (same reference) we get 10.1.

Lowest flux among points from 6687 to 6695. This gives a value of 20.06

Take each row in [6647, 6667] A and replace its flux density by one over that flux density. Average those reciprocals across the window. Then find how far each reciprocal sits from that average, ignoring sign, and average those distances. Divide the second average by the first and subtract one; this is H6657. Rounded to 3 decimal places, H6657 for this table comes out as -0.988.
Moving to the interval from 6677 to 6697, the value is -0.996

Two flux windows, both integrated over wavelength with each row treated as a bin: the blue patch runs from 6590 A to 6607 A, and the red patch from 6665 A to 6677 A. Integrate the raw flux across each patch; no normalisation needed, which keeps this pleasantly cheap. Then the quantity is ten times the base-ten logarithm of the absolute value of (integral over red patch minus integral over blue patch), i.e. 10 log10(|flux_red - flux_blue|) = 21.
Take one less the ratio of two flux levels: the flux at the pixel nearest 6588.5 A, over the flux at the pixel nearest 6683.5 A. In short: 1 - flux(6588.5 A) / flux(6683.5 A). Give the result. -0.25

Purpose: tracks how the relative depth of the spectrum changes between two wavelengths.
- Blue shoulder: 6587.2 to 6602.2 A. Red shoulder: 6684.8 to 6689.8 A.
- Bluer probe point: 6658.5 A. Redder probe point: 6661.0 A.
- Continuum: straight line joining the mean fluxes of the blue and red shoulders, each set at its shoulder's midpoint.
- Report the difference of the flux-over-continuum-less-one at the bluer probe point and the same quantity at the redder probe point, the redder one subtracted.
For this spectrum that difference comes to -0.006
